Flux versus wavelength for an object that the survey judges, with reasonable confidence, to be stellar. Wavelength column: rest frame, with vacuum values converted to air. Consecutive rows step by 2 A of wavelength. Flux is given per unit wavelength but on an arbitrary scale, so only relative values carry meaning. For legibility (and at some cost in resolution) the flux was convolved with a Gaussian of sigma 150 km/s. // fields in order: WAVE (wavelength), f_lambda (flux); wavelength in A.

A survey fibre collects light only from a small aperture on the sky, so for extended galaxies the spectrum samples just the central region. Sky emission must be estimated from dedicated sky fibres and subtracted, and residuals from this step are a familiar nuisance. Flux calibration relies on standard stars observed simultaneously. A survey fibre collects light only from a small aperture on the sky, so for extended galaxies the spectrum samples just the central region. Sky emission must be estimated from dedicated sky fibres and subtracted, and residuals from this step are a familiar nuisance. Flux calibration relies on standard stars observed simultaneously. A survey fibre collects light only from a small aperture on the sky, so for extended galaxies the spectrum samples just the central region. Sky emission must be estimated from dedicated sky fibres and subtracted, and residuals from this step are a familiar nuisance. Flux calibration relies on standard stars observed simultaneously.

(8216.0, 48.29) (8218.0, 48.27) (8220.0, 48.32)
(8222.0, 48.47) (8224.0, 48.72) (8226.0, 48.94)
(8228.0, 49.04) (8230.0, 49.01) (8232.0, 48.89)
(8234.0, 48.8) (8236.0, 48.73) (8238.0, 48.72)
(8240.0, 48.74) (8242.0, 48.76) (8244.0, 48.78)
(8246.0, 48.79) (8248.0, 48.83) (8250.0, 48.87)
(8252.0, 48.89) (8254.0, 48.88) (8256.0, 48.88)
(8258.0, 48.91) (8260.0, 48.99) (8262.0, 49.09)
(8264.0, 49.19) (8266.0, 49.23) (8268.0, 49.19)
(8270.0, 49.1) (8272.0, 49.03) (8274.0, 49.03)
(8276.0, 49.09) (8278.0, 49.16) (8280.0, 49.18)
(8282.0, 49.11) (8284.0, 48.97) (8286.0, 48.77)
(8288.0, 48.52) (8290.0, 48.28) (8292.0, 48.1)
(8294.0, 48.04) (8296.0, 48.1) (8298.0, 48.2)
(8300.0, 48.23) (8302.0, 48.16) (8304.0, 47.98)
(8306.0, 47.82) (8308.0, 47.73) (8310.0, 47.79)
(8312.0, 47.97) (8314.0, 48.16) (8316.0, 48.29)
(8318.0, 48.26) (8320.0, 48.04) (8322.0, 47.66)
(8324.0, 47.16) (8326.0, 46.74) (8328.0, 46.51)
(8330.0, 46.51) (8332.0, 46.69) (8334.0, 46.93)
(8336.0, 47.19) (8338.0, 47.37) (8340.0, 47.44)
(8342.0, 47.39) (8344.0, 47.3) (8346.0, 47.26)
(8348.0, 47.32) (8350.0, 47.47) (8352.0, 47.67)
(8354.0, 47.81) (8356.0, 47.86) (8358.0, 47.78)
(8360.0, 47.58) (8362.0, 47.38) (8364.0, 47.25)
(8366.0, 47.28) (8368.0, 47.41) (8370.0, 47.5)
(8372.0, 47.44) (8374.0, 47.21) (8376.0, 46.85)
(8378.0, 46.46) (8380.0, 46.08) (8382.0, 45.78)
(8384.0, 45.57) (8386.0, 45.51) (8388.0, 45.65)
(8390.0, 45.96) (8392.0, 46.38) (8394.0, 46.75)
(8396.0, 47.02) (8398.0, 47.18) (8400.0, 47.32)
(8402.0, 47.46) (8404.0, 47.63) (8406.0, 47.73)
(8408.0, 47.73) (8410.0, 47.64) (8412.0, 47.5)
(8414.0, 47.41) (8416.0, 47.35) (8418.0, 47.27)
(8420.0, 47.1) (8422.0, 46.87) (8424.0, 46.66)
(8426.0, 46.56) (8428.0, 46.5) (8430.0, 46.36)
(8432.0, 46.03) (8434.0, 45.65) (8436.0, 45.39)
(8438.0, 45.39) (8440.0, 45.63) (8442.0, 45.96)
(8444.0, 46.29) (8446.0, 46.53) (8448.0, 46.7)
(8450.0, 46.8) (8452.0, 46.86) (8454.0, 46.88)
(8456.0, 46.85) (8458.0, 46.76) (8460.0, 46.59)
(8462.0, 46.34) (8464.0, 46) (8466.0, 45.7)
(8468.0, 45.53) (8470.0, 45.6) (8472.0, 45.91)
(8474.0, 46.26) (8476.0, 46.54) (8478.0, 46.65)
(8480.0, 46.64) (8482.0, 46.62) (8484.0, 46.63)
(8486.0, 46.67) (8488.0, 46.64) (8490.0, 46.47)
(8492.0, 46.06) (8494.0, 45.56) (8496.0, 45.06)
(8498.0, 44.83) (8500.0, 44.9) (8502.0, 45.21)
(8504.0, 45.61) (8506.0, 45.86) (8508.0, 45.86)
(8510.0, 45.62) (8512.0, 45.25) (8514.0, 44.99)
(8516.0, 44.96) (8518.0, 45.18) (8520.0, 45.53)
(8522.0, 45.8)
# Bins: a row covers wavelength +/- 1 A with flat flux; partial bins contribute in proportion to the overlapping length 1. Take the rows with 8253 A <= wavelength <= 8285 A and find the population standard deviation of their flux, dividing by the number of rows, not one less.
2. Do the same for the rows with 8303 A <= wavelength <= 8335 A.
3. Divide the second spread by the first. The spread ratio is 5.7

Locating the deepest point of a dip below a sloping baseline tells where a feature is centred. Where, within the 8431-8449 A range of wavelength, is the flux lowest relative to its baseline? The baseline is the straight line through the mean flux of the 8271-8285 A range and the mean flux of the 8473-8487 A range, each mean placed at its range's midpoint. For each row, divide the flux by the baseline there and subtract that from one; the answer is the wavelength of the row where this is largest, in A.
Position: 8436.0 A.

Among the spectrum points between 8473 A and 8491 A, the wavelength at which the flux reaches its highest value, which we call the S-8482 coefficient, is 8486.0 A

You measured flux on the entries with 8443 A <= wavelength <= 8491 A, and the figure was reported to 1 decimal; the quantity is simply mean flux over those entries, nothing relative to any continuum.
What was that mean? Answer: 46.4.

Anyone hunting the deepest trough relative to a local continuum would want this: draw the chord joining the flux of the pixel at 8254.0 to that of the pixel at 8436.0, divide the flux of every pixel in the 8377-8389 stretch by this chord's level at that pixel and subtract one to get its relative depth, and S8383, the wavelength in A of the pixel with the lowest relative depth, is 8386.0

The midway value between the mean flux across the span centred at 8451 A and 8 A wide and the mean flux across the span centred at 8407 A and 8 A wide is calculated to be 47.2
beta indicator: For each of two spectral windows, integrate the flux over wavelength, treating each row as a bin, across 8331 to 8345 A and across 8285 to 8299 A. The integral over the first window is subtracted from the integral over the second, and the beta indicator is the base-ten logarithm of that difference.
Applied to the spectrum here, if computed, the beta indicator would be 1.2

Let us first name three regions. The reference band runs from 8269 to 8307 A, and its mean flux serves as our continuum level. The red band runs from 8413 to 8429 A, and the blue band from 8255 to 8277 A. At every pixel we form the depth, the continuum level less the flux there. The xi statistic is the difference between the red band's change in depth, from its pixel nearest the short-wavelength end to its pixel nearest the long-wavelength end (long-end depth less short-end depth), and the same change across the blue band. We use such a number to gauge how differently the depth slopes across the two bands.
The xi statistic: 1.1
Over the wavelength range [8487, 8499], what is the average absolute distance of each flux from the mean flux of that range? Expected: 0.62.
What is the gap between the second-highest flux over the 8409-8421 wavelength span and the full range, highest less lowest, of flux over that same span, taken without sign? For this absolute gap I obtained 47.0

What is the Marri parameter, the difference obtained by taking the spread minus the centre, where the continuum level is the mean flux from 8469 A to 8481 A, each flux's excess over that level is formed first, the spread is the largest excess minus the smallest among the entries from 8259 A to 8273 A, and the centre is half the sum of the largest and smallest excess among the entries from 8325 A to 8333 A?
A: -0.12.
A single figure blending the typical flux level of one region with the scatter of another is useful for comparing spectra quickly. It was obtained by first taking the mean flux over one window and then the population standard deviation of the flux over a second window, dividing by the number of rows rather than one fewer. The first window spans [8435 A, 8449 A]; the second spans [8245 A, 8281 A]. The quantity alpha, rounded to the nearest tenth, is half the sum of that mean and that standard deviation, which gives 23.1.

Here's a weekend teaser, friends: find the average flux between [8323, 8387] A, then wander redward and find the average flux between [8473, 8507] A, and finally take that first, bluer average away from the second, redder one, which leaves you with -1.0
